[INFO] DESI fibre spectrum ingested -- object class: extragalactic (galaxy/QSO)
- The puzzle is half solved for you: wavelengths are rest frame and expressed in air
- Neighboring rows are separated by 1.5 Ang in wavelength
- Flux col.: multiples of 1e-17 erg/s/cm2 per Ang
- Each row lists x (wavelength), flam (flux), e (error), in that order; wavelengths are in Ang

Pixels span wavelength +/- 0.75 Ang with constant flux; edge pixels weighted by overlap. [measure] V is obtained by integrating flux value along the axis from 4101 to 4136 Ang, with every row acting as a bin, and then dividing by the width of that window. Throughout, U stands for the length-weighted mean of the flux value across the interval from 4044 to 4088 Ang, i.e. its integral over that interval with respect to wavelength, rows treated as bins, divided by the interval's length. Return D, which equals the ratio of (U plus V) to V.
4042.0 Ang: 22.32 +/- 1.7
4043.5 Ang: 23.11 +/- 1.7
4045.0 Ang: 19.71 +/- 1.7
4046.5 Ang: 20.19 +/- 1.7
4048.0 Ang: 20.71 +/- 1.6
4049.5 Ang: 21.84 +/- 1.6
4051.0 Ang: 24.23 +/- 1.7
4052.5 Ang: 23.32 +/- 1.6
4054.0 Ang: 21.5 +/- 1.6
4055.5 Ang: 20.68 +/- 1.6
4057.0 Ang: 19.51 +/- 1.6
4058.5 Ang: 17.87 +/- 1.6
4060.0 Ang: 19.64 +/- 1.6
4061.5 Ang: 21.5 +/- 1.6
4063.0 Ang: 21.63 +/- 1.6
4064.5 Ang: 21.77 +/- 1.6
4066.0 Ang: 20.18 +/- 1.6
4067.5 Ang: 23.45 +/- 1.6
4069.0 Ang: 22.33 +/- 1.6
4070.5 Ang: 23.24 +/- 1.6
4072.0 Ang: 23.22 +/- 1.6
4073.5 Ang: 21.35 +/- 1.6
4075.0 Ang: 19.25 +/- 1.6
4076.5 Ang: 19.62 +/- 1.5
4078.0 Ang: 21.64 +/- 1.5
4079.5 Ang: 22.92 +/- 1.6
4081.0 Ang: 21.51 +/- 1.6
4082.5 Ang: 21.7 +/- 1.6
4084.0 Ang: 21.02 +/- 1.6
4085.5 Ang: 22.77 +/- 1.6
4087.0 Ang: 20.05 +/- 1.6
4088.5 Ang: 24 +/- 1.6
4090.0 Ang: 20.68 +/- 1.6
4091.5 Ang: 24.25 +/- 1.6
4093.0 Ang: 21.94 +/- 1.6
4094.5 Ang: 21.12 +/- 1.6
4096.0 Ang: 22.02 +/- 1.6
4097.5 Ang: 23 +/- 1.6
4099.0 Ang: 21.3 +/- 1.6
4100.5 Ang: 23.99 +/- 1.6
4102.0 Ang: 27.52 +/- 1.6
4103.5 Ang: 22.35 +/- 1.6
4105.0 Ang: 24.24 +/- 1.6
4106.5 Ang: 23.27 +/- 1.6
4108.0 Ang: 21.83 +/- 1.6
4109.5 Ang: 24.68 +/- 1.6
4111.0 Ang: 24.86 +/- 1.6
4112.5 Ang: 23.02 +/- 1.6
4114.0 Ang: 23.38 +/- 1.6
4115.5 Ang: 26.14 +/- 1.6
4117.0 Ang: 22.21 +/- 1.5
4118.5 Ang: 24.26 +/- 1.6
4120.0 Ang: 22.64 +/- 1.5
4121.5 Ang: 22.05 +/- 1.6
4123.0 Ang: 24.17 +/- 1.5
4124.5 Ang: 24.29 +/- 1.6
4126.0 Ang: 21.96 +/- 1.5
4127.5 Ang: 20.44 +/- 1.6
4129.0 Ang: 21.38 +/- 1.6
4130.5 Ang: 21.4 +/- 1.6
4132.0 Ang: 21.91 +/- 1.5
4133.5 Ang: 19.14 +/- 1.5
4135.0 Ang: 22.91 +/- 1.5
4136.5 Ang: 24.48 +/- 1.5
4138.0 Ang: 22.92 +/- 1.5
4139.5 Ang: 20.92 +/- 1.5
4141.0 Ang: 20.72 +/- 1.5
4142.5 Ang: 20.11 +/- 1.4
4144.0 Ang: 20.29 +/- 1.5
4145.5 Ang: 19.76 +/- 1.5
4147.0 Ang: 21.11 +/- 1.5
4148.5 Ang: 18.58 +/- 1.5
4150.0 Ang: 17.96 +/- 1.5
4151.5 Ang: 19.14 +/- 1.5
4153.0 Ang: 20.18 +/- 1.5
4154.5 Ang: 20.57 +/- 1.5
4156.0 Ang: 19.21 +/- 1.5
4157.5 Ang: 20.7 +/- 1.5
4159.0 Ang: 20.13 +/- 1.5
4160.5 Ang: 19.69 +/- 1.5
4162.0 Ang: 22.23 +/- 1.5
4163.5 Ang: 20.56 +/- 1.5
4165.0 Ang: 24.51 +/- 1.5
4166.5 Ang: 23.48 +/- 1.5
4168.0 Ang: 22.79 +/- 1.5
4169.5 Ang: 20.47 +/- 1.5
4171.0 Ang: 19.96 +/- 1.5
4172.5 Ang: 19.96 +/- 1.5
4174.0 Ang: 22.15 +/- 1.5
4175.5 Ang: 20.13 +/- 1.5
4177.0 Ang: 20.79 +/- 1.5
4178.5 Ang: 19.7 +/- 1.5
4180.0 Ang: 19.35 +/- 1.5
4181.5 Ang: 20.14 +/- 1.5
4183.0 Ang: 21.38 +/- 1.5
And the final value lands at 1.93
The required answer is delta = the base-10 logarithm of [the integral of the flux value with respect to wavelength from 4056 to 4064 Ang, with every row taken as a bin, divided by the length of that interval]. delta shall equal 1.30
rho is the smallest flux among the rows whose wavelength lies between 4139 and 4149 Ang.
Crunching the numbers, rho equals 18.58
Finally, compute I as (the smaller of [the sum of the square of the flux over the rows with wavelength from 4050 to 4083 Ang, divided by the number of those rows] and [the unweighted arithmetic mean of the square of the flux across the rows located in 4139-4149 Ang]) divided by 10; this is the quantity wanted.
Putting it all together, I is 41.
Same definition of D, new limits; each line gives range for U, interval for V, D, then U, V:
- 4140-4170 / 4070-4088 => 1.96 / 20.6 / 21.5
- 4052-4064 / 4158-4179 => 1.98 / 20.7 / 21.2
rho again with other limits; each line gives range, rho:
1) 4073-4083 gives 19.25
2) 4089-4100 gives 20.68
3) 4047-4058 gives 19.51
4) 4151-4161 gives 19.14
